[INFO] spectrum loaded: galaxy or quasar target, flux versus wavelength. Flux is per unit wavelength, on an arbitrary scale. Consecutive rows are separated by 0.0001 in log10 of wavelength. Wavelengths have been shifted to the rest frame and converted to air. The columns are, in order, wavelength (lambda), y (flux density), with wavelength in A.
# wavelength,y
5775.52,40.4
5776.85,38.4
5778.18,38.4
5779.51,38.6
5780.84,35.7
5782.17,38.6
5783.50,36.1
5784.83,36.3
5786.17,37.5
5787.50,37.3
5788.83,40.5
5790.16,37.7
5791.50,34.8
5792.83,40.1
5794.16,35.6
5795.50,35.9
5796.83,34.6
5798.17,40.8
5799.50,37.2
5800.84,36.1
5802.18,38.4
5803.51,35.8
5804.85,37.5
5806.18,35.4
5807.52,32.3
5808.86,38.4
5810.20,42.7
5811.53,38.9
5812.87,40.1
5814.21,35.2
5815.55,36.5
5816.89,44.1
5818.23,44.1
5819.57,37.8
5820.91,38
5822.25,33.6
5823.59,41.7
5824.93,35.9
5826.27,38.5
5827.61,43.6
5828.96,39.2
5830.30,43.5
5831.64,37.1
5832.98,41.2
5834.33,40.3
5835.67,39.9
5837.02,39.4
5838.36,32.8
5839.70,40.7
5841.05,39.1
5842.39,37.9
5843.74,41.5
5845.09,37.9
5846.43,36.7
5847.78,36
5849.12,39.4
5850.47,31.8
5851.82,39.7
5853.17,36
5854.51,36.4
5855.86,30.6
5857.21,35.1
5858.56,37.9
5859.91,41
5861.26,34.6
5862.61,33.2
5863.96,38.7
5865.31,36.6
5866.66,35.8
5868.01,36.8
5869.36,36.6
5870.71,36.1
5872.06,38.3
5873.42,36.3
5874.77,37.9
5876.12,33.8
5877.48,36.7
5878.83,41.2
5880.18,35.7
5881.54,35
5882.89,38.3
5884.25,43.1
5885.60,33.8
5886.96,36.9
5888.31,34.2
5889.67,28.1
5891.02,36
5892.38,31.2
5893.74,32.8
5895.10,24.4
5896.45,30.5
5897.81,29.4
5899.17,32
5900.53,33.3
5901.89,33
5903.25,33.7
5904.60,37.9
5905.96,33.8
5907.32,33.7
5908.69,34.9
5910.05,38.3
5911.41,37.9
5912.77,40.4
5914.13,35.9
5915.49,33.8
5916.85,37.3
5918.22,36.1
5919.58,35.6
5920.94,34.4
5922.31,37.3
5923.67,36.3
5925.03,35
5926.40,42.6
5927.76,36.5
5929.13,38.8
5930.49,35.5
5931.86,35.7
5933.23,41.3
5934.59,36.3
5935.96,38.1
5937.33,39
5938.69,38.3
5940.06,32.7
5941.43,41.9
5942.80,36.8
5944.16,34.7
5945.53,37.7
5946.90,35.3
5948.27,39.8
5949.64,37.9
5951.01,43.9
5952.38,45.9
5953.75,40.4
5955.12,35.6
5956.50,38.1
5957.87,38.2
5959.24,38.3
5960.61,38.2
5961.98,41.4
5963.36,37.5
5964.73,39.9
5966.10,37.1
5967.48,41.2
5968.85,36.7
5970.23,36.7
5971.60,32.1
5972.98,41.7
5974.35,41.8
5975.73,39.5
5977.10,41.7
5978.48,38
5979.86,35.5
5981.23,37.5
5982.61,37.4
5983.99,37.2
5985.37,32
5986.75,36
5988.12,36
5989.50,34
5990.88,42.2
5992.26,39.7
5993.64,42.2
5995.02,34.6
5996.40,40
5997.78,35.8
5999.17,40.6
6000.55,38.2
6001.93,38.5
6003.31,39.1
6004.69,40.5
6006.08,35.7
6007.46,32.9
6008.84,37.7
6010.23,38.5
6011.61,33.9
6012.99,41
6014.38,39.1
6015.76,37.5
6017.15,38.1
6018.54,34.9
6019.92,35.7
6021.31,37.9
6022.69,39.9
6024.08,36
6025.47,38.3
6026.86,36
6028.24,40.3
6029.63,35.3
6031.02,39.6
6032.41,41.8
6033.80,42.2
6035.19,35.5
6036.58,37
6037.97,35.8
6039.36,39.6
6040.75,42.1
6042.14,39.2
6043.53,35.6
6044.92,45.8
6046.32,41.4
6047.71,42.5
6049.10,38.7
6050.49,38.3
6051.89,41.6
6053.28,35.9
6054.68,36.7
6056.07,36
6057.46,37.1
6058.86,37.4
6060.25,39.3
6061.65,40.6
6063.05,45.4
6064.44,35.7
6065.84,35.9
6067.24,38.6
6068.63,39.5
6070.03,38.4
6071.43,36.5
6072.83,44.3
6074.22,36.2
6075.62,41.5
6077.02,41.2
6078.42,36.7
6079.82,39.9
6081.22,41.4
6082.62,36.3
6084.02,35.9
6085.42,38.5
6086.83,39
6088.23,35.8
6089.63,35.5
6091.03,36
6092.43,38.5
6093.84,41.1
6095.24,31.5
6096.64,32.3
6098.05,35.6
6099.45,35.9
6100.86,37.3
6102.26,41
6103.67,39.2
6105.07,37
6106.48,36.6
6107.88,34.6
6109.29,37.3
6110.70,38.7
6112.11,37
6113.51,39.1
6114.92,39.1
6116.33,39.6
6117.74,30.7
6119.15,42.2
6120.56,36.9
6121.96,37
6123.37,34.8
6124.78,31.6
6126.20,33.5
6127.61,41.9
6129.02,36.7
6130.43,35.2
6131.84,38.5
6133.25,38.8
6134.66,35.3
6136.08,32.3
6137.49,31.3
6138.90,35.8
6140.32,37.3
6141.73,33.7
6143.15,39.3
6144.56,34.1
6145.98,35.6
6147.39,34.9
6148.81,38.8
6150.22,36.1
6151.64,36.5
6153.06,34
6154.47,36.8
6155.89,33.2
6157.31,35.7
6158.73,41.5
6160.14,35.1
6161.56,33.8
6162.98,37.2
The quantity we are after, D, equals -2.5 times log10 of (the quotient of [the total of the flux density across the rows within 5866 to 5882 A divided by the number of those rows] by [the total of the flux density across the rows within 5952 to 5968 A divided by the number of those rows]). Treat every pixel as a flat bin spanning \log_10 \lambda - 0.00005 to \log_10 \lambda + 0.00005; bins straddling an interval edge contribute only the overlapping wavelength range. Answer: 0.08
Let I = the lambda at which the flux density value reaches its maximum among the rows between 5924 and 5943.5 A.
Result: 5926.40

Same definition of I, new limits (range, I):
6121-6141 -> 6127.61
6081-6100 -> 6081.22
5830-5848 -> 5830.30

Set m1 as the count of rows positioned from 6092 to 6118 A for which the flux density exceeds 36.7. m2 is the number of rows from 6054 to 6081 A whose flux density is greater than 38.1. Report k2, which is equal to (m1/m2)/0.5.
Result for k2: 2.4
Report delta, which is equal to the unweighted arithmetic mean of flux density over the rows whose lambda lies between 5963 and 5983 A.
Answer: 38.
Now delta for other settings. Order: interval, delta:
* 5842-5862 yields 37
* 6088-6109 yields 37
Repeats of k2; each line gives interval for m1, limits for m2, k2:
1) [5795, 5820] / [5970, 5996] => 3.1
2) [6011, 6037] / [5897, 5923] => 12.0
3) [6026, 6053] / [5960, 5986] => 3.5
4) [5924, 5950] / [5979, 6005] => 2.4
